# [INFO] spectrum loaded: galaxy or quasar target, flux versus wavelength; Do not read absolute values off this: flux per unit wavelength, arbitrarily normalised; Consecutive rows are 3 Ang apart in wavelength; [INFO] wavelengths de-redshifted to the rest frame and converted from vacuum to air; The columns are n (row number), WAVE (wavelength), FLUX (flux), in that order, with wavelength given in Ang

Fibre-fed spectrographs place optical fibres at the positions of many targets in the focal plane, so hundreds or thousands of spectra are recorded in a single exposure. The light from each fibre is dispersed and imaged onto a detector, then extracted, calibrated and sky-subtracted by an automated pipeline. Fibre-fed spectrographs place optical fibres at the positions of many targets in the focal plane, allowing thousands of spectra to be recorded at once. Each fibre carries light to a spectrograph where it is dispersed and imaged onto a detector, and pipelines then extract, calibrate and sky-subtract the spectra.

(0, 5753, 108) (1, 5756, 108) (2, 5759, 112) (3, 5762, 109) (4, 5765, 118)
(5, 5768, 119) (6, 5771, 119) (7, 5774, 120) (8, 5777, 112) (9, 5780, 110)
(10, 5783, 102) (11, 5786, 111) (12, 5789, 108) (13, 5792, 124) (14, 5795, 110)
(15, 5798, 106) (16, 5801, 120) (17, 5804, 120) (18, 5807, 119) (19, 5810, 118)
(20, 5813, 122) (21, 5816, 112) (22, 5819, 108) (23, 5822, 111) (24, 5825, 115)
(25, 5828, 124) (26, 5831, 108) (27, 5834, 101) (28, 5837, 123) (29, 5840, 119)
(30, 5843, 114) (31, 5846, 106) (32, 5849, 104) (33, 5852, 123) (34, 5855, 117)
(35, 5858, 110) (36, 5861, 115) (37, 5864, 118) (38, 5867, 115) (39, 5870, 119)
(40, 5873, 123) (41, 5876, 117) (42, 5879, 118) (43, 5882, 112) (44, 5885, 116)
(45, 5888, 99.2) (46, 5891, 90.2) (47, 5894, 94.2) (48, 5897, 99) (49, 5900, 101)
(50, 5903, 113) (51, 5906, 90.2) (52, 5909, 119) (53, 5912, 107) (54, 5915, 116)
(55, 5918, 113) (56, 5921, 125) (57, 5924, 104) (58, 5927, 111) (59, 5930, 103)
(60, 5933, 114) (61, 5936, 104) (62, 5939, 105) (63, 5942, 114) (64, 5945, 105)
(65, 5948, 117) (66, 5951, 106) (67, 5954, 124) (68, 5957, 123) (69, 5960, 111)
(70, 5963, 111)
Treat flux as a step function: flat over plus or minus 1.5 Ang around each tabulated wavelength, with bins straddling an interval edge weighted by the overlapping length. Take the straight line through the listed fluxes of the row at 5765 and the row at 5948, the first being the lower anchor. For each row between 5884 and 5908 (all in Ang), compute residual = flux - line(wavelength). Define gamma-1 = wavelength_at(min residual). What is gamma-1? 5891 Ang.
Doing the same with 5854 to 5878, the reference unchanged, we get 5858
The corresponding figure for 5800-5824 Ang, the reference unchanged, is 5819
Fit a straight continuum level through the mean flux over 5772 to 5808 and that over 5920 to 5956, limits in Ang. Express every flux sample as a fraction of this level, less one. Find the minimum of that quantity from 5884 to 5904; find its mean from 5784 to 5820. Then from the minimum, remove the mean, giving -0.21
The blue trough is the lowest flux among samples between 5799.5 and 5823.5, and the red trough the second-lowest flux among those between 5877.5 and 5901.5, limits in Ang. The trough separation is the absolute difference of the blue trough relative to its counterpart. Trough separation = 14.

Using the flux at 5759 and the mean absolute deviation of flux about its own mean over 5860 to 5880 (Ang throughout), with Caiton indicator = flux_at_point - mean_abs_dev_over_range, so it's 110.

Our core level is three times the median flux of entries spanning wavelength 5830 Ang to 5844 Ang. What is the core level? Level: 342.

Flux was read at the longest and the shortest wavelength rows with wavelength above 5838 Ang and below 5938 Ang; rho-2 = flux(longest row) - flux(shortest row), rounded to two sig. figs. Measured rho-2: -15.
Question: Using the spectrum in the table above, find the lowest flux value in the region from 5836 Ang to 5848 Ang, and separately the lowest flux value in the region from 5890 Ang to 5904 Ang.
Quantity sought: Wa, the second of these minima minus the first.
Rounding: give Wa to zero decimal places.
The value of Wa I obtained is -16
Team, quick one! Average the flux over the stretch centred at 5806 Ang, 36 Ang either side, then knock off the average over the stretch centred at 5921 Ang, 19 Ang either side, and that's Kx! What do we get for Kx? 5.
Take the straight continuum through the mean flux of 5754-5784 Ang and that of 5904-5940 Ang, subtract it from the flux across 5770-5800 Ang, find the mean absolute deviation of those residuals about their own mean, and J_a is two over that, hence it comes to 0.38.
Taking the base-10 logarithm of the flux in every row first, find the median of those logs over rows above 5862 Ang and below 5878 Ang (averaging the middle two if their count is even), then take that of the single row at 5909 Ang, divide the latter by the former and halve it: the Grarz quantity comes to 0.501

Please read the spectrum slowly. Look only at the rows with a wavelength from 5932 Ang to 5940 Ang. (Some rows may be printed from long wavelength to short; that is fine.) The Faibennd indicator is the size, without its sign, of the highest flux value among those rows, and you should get 114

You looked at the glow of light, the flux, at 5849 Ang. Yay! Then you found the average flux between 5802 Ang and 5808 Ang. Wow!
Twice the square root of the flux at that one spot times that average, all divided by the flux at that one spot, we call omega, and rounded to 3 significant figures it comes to 2.14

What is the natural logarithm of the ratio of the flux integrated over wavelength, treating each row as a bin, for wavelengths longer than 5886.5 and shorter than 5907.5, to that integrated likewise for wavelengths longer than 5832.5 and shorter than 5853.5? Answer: -0.14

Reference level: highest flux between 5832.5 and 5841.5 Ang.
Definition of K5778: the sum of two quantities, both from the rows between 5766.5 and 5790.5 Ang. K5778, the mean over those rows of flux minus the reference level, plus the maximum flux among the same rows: 110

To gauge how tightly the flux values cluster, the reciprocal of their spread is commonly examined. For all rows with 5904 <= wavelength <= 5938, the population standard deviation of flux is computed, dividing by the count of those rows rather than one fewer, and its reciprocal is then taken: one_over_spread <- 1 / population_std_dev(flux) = 0.111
